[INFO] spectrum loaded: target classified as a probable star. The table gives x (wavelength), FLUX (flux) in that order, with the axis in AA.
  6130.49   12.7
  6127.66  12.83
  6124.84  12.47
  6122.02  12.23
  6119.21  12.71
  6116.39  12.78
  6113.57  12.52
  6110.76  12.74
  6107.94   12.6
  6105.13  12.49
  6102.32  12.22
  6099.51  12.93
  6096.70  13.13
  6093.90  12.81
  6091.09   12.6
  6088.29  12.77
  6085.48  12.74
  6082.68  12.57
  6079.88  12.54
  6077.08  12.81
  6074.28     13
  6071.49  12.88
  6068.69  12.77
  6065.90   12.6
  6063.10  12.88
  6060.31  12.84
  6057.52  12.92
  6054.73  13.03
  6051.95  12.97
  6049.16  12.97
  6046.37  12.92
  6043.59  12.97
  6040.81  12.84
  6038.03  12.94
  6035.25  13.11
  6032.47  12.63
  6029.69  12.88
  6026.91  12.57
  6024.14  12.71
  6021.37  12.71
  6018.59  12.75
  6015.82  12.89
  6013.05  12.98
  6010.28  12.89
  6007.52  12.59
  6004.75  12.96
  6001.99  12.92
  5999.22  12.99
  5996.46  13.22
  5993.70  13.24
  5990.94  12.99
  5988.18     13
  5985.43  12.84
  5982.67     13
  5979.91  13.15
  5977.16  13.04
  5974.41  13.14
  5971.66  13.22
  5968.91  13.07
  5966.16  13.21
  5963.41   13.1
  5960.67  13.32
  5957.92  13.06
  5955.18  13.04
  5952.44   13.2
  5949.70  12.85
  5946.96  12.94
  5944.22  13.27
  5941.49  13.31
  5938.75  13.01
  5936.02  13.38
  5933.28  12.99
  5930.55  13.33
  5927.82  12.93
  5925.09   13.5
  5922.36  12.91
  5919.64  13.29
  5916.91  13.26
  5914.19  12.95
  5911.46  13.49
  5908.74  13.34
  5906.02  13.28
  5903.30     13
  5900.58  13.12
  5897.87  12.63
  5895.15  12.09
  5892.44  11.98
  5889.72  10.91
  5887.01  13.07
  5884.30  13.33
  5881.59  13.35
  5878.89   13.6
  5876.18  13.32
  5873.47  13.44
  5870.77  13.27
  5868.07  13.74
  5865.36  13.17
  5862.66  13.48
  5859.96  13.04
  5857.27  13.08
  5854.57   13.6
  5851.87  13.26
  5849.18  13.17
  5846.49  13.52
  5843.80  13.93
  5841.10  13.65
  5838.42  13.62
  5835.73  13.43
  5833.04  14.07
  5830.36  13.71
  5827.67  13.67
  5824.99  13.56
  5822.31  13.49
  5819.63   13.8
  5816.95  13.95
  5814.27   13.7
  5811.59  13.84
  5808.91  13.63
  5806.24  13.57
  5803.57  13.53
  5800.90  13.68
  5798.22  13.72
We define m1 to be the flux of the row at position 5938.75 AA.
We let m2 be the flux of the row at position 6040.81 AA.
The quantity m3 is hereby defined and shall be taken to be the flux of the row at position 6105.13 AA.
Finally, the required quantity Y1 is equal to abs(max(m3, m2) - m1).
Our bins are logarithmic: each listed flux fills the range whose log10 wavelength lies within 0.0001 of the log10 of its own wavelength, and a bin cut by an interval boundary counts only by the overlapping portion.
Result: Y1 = 0.2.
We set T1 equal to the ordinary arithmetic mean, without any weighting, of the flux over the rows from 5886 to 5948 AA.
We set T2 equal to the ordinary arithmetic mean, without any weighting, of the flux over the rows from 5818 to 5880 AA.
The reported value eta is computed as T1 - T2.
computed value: -0.5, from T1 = 13.0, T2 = 13.5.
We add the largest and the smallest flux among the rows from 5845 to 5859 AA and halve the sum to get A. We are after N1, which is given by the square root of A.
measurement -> 3.65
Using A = 13.3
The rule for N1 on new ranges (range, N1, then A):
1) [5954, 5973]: 3.63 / 13.2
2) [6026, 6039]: 3.58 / 12.8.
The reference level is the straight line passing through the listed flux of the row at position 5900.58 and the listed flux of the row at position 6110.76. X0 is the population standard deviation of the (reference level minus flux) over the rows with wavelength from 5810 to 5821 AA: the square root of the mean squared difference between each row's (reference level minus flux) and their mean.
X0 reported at 0.09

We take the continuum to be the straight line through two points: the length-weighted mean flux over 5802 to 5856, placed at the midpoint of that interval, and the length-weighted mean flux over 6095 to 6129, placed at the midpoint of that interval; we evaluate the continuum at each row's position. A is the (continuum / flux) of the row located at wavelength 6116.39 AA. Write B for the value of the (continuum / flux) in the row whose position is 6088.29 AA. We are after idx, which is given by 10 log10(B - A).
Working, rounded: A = 0.99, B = 1.00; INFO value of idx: -20.7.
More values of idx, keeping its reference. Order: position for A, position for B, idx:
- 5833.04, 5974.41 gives -15.1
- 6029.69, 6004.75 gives -32.6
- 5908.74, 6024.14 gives -17.5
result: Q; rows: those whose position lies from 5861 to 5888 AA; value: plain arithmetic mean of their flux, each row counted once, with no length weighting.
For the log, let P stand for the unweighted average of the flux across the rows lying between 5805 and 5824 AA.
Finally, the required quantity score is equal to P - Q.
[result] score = 0.3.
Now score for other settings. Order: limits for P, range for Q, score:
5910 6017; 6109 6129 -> 0.5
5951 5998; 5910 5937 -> -0.1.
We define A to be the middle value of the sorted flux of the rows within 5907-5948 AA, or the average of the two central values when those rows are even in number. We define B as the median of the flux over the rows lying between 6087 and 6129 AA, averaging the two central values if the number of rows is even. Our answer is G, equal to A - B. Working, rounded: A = 13.27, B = 12.7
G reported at 0.56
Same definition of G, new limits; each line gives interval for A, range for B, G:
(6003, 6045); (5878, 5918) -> -0.24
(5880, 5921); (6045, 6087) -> 0.24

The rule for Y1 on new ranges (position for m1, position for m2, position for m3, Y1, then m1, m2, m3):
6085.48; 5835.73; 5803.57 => 0.8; 12.74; 13.43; 13.53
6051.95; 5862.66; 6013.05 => 0.5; 12.97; 13.48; 12.98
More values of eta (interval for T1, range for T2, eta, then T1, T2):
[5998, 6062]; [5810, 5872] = -0.7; 12.9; 13.6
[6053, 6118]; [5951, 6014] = -0.3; 12.7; 13.1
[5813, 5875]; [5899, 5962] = 0.4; 13.5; 13.2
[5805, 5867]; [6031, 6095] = 0.7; 13.6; 12.8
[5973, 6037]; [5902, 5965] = -0.2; 12.9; 13.2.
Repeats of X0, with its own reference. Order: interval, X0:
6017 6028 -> 0.06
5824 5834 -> 0.20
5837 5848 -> 0.15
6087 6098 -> 0.20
